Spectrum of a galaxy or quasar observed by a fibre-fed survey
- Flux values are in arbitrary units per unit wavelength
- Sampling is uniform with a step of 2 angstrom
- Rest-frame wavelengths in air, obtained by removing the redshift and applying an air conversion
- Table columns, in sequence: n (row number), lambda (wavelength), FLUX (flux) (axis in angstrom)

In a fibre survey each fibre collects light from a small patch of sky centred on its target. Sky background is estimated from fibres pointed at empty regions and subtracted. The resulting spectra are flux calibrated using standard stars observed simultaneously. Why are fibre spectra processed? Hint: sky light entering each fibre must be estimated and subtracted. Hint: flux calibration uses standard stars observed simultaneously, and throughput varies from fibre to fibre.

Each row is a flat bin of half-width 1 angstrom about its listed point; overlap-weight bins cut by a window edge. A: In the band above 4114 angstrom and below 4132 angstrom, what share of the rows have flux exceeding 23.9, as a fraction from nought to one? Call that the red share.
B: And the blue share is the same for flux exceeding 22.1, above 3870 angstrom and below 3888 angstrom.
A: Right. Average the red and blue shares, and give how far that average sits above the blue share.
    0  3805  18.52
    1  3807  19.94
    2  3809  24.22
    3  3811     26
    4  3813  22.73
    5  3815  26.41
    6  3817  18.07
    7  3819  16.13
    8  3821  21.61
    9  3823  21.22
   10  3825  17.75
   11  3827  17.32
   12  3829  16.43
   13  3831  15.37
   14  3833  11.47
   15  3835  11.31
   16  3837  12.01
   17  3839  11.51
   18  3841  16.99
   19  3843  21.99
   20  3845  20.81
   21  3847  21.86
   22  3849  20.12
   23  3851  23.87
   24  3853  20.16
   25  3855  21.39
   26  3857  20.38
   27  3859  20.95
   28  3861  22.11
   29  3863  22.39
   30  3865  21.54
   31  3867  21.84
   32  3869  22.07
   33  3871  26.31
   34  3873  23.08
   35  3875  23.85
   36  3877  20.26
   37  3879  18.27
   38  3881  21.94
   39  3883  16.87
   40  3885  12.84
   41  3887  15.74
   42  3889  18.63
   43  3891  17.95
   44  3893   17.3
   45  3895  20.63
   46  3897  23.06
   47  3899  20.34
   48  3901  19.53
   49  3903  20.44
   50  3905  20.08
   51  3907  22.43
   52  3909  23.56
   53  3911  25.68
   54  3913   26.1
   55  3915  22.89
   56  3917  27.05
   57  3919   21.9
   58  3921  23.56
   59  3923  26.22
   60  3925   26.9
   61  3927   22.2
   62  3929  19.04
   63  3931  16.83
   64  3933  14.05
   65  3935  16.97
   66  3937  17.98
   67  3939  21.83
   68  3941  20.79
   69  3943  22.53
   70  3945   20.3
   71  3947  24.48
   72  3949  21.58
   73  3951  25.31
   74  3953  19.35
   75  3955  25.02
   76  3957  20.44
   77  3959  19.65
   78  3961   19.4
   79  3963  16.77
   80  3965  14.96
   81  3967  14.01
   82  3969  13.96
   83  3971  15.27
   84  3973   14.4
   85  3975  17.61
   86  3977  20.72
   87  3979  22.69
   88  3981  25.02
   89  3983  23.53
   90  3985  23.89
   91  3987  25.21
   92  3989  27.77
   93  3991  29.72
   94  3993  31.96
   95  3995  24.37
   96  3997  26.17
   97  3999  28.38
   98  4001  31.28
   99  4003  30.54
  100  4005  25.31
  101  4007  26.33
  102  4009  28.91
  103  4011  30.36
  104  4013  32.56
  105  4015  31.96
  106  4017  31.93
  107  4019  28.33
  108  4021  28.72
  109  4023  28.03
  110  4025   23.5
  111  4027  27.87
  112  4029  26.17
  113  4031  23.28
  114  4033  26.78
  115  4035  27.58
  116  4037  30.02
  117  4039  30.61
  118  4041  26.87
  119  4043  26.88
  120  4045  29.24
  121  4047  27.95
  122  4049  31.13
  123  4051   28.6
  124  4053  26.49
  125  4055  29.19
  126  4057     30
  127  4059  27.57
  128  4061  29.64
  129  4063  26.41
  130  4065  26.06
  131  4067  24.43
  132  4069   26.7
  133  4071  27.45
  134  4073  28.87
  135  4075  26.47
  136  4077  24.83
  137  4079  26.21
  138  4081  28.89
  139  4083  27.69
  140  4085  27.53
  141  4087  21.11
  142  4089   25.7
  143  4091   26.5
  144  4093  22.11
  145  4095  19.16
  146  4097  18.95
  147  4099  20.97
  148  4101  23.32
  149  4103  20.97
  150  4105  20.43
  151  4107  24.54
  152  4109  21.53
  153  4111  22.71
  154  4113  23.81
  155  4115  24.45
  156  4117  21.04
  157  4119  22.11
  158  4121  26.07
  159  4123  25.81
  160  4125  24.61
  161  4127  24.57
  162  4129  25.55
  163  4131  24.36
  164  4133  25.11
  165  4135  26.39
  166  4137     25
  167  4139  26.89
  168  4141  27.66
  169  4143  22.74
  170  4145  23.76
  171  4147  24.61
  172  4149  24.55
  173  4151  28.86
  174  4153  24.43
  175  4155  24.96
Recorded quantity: 0.22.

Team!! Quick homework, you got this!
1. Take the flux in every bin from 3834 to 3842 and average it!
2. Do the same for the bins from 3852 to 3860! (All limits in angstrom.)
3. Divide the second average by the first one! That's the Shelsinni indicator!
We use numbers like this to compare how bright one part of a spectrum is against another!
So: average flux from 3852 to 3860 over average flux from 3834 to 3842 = 1.6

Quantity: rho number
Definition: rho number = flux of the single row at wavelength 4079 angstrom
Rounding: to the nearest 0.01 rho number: 26.21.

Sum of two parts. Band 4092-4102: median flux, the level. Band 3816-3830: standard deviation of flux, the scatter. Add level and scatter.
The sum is 23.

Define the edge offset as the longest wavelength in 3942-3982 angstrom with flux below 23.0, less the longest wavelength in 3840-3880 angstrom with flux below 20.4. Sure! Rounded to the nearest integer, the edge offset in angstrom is 100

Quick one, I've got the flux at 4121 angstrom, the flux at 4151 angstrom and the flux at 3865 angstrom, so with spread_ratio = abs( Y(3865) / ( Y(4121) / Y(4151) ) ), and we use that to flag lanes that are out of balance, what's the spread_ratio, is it 23.8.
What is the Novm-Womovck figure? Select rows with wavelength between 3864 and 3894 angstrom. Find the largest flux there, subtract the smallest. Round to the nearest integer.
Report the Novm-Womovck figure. 13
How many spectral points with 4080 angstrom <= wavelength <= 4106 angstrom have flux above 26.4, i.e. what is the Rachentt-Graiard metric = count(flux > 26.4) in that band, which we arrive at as 4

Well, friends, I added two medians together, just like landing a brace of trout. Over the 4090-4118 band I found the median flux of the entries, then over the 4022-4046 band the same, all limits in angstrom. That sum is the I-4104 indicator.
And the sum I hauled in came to 49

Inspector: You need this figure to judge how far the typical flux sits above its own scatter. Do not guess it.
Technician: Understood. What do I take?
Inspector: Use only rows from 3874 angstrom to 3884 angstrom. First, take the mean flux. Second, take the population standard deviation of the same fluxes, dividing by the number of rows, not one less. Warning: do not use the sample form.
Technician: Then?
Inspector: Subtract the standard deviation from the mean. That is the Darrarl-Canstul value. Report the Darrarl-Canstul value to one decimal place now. 17.7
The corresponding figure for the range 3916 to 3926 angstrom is 23.1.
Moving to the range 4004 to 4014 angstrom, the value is 26.1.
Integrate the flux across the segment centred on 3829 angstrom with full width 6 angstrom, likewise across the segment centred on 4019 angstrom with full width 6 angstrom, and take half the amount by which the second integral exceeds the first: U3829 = 40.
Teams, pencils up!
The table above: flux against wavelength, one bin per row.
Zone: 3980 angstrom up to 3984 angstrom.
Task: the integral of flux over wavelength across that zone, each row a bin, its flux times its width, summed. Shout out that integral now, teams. 97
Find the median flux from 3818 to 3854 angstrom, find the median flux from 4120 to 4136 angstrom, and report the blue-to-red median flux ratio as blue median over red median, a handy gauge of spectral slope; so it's 0.69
